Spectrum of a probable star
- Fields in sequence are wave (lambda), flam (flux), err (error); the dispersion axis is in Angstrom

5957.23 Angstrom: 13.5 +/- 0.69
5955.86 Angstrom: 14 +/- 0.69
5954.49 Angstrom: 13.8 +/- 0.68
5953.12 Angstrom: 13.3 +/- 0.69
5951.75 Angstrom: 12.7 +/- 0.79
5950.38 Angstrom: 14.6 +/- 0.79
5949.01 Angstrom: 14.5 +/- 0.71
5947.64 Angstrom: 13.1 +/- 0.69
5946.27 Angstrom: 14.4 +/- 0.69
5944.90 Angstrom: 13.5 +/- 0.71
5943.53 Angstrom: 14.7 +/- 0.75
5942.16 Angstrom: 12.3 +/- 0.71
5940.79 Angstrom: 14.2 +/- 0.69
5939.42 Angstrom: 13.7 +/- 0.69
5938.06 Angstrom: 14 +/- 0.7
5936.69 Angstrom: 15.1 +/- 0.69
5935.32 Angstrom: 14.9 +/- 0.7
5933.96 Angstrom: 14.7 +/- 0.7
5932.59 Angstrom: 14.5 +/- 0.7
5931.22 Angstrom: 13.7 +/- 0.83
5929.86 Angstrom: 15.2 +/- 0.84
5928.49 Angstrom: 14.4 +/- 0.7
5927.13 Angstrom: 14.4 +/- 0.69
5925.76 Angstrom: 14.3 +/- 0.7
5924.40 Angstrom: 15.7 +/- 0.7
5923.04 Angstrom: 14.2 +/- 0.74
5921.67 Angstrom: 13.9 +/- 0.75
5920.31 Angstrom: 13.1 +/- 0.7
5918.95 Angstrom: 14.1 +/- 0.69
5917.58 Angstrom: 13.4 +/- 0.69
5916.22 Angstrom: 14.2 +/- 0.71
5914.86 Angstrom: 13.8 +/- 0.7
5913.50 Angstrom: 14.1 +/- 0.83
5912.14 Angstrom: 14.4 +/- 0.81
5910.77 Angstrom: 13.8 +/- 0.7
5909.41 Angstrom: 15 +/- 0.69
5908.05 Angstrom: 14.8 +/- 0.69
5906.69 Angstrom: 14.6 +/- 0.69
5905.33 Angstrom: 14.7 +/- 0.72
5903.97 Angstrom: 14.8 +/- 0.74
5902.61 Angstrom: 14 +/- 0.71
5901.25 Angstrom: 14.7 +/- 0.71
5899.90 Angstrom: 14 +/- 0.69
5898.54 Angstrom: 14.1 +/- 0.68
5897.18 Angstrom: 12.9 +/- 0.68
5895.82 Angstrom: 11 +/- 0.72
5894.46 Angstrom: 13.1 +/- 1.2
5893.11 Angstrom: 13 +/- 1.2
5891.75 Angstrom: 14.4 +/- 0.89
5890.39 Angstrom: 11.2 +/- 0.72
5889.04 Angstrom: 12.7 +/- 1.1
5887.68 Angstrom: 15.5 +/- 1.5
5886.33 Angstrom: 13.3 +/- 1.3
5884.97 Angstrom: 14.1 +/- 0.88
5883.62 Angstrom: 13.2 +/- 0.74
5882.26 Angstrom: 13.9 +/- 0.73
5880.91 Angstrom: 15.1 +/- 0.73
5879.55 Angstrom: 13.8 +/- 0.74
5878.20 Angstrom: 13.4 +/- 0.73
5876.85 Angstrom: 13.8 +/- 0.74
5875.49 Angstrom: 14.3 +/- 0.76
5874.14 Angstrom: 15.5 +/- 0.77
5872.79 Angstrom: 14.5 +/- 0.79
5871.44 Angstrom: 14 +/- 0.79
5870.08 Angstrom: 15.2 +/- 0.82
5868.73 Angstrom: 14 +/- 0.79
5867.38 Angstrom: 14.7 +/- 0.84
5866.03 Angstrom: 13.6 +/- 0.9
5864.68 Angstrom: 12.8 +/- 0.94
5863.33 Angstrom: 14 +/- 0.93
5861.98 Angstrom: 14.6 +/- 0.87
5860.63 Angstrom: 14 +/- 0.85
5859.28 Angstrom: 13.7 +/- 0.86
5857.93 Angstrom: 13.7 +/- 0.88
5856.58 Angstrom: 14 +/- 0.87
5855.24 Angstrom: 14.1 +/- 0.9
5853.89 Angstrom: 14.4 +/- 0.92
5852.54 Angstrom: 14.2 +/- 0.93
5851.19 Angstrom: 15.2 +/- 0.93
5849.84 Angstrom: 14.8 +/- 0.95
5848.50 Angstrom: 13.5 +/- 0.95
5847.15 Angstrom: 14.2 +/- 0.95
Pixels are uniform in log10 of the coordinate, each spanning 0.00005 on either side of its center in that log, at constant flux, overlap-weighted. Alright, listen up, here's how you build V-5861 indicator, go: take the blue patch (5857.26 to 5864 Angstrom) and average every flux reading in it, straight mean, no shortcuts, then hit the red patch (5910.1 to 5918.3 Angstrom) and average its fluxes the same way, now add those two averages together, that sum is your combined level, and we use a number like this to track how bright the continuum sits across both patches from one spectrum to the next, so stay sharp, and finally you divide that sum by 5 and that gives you 5.59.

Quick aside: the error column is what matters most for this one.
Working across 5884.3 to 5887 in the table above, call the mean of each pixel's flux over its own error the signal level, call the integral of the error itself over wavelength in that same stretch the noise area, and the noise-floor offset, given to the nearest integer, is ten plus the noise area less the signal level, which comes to 0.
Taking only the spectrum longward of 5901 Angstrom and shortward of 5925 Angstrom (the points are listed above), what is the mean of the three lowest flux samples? 13.4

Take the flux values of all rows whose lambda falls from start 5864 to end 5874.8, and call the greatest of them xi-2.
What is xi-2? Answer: 15.5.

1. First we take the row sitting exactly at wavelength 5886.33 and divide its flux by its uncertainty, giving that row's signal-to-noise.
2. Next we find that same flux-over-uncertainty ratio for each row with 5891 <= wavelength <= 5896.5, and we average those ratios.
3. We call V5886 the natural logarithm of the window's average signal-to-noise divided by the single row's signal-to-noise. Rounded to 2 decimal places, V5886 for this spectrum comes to 0.26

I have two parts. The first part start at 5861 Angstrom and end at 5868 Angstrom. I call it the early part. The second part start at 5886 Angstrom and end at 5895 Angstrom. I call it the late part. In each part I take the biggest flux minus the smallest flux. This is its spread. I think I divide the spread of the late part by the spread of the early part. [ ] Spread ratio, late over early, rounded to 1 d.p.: 2.3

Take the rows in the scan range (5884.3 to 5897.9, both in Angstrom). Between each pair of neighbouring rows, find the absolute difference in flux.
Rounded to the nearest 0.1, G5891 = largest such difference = 3.2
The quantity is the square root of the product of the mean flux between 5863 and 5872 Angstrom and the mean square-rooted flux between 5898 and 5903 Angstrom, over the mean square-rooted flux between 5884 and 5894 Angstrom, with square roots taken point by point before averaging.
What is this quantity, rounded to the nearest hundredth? 1.99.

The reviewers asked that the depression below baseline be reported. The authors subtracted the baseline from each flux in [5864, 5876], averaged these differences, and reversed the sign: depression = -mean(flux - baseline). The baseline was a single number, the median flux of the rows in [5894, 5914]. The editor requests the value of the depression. -0.2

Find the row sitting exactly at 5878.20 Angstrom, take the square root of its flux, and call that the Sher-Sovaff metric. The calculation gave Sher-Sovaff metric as 3.66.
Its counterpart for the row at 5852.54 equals 3.77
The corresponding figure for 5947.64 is 3.62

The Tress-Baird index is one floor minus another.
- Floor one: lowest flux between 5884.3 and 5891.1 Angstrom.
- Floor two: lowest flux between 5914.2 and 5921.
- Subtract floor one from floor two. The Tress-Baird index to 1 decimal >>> 1.9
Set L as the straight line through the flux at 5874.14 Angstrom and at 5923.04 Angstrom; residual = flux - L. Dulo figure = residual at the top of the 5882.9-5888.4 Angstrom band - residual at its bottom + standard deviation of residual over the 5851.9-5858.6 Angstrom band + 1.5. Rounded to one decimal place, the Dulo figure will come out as 4.1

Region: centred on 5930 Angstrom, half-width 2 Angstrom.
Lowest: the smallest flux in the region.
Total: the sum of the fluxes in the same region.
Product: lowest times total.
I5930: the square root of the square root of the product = 4.94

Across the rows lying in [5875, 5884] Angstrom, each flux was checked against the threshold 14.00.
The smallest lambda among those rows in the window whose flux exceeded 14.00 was 5875.49 Angstrom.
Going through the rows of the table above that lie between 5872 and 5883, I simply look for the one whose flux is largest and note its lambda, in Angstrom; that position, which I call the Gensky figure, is 5874.14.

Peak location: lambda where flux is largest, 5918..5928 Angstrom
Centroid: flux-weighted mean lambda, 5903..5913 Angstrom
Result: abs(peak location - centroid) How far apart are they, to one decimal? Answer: 16.4 Angstrom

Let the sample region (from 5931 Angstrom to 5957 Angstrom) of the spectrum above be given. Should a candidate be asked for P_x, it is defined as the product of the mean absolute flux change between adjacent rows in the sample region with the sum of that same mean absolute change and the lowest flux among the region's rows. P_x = 11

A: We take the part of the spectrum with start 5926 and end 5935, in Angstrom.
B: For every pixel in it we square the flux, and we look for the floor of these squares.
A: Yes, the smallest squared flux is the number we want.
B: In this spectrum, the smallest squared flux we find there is 188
